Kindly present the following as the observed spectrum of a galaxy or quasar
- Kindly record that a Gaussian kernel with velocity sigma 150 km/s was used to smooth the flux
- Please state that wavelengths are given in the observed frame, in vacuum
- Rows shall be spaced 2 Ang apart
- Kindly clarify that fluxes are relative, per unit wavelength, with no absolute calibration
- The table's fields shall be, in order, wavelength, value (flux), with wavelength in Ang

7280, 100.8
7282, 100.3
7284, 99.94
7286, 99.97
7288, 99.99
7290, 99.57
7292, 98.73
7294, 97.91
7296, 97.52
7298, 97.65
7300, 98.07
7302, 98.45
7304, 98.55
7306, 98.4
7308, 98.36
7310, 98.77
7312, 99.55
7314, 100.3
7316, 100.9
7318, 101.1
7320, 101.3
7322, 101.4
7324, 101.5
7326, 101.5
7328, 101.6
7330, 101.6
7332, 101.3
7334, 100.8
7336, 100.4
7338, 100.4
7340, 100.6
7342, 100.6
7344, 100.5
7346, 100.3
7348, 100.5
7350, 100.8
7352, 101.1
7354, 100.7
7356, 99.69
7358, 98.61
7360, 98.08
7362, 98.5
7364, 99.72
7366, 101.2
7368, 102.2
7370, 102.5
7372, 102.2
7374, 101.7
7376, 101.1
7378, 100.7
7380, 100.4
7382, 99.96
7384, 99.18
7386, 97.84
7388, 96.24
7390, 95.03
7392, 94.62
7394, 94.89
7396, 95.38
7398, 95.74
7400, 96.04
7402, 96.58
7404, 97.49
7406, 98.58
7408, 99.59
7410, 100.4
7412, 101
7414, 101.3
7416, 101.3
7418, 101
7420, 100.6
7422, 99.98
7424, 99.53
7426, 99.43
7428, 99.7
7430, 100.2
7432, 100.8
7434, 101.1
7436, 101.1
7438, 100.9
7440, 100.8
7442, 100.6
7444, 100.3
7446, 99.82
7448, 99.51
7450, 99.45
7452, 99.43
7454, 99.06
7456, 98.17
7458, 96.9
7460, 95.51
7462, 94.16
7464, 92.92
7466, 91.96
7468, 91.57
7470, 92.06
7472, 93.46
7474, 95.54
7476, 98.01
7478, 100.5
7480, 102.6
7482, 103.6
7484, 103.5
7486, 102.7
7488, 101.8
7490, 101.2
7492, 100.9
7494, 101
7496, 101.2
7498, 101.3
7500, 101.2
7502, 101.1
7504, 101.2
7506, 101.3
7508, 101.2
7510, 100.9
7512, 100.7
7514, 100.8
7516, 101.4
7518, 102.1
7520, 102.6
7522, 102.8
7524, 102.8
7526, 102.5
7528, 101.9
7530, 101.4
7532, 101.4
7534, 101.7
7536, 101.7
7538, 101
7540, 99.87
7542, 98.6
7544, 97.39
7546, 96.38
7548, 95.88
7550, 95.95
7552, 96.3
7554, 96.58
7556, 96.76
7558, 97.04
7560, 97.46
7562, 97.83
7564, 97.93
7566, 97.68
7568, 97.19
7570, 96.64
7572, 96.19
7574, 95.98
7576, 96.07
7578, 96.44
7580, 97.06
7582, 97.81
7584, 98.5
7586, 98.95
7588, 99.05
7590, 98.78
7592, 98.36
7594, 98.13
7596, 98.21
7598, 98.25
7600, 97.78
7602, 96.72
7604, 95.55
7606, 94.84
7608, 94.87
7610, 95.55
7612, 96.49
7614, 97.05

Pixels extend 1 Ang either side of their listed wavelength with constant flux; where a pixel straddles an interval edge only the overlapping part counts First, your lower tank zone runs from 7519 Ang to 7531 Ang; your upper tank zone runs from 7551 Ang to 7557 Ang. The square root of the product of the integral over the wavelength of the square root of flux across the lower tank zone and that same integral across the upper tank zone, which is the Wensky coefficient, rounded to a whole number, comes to 85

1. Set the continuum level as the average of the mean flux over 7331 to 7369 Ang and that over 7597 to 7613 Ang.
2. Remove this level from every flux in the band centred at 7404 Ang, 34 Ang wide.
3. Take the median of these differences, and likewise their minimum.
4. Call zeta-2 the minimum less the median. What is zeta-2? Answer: -2.9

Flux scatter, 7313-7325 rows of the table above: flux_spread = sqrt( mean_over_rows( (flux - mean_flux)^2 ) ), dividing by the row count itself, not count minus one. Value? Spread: 0.4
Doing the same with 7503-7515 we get 0.2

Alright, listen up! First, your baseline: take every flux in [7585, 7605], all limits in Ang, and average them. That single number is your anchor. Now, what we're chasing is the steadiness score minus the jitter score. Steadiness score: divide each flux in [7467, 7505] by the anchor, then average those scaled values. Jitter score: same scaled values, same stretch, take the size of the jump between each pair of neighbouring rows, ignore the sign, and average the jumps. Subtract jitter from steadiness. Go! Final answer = 1.009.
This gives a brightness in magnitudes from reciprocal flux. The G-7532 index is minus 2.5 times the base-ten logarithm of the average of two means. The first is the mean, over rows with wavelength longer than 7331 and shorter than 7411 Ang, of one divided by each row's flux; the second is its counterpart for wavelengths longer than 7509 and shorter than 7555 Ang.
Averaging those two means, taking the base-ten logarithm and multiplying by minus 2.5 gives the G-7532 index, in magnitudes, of 5.00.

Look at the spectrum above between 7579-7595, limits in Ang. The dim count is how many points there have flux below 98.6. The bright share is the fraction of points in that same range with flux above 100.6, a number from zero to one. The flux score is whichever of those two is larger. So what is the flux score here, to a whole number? 5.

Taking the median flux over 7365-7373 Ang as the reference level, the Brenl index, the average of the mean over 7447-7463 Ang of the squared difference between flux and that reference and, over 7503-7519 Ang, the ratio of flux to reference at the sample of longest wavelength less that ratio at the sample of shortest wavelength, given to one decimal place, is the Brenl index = 11.6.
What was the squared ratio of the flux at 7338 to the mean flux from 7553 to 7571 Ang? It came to 1.07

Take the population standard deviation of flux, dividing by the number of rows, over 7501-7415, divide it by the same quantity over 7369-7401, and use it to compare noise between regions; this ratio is 1.1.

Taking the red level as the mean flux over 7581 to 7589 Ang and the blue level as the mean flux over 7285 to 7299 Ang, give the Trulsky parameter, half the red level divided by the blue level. 0.499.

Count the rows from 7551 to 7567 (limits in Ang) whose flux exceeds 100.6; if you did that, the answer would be 0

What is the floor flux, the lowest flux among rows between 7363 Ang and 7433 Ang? 94.62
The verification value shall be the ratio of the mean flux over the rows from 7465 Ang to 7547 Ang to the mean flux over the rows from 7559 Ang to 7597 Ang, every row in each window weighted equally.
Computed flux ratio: 1.03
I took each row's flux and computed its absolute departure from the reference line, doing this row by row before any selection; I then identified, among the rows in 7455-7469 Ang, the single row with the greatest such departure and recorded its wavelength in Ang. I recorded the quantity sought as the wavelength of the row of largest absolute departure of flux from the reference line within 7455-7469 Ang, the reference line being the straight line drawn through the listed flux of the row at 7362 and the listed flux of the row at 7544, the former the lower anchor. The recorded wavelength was 7468 Ang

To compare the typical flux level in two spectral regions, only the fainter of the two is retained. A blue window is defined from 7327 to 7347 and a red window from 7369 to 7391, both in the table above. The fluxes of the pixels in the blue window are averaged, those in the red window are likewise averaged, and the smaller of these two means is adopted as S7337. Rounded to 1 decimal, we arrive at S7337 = 99.7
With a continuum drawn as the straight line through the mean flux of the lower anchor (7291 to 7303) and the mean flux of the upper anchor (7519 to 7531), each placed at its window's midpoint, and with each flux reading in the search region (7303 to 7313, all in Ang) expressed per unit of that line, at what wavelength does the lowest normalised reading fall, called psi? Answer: 7308 Ang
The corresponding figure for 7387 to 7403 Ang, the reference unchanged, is 7392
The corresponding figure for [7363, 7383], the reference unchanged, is 7382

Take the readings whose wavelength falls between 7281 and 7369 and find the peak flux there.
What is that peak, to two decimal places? 102.20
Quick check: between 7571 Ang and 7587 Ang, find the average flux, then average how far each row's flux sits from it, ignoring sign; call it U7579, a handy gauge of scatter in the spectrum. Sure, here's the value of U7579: 1.0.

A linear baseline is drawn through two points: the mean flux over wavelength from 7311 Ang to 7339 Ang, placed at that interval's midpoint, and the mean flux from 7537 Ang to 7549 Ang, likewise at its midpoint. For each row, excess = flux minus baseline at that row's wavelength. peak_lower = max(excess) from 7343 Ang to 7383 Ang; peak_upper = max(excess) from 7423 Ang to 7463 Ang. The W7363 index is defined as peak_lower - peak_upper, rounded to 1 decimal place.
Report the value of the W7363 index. 0.6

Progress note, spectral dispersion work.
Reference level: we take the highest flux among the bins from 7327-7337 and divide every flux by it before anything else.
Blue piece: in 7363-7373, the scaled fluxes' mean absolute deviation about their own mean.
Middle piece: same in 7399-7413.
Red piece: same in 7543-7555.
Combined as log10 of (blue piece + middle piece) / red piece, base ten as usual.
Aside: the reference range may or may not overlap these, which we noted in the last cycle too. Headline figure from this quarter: 0.81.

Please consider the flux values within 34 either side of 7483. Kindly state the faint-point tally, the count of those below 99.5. 14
